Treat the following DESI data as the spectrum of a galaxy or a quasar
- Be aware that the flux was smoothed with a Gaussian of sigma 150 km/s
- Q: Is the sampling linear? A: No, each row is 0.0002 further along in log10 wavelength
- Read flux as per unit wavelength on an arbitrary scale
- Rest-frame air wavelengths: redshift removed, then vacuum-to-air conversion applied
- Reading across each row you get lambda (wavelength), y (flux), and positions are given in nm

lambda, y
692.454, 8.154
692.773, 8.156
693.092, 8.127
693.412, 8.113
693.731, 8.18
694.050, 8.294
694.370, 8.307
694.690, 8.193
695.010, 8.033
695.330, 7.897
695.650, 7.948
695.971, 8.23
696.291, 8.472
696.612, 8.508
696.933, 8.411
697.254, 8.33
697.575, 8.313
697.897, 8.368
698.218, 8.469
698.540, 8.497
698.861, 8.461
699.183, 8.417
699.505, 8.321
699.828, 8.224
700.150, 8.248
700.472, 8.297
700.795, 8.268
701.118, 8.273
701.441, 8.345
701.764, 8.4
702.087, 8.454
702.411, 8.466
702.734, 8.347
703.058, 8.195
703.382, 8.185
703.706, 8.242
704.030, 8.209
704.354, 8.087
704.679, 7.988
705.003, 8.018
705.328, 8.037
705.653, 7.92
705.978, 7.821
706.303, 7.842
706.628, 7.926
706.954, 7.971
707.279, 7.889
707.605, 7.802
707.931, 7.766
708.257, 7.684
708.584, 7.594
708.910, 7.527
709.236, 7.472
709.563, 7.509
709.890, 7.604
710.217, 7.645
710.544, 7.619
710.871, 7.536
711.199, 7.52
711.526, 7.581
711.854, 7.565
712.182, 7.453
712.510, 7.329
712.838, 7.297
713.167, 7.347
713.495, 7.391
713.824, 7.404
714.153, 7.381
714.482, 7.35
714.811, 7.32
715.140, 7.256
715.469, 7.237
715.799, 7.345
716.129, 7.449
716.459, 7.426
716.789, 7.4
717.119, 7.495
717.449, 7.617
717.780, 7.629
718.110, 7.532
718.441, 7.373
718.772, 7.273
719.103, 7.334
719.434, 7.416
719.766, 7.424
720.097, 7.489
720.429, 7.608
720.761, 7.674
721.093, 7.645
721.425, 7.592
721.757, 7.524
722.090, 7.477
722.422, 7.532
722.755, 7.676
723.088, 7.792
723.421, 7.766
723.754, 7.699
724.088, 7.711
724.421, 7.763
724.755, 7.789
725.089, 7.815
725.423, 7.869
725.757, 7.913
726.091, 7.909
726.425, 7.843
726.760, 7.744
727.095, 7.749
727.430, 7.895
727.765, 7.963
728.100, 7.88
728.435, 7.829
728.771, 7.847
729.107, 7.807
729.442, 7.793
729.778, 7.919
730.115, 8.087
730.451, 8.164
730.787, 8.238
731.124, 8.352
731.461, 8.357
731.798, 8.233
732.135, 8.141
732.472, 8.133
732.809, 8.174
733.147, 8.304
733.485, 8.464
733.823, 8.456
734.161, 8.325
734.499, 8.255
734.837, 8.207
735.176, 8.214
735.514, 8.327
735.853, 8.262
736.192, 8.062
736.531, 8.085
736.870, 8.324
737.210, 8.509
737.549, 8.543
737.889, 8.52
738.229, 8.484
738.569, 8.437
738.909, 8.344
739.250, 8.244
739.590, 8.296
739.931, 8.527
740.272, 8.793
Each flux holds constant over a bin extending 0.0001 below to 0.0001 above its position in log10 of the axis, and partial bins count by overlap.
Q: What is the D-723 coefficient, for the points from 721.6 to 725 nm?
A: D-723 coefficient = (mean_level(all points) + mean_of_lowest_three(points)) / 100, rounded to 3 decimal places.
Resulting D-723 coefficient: 0.152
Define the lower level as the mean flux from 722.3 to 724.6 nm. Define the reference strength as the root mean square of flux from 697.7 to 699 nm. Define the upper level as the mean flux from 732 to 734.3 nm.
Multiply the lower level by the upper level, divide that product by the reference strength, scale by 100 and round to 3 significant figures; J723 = 756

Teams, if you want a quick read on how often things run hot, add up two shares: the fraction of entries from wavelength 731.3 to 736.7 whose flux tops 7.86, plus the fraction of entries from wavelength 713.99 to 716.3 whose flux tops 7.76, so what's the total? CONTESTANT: 1.0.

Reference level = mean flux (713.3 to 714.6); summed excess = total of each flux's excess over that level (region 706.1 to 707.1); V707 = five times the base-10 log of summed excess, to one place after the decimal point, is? 1.0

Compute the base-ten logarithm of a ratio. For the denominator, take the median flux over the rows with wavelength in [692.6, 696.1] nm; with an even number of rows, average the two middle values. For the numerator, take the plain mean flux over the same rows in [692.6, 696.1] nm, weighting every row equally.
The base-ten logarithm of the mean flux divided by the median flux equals -0.0012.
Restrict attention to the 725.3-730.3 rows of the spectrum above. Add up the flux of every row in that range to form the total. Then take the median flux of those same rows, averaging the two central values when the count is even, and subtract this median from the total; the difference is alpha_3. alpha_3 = 110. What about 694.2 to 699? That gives 116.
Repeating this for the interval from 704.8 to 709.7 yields 109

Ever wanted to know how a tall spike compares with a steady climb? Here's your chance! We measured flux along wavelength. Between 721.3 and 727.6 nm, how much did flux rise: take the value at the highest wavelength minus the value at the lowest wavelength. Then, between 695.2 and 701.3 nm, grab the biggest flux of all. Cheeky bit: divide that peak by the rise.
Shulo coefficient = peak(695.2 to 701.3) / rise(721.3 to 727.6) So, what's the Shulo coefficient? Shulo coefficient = 28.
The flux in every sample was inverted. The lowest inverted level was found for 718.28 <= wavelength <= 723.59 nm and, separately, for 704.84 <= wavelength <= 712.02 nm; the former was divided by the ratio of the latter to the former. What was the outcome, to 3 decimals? 0.132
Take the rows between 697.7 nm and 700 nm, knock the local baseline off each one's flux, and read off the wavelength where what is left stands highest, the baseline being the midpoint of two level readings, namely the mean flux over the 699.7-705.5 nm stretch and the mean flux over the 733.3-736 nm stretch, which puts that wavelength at 698.540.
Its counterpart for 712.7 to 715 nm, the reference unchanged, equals 713.824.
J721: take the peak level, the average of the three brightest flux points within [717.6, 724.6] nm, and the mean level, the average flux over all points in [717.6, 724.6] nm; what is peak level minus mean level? 0.21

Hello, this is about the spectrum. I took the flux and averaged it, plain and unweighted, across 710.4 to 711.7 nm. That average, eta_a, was 7.56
